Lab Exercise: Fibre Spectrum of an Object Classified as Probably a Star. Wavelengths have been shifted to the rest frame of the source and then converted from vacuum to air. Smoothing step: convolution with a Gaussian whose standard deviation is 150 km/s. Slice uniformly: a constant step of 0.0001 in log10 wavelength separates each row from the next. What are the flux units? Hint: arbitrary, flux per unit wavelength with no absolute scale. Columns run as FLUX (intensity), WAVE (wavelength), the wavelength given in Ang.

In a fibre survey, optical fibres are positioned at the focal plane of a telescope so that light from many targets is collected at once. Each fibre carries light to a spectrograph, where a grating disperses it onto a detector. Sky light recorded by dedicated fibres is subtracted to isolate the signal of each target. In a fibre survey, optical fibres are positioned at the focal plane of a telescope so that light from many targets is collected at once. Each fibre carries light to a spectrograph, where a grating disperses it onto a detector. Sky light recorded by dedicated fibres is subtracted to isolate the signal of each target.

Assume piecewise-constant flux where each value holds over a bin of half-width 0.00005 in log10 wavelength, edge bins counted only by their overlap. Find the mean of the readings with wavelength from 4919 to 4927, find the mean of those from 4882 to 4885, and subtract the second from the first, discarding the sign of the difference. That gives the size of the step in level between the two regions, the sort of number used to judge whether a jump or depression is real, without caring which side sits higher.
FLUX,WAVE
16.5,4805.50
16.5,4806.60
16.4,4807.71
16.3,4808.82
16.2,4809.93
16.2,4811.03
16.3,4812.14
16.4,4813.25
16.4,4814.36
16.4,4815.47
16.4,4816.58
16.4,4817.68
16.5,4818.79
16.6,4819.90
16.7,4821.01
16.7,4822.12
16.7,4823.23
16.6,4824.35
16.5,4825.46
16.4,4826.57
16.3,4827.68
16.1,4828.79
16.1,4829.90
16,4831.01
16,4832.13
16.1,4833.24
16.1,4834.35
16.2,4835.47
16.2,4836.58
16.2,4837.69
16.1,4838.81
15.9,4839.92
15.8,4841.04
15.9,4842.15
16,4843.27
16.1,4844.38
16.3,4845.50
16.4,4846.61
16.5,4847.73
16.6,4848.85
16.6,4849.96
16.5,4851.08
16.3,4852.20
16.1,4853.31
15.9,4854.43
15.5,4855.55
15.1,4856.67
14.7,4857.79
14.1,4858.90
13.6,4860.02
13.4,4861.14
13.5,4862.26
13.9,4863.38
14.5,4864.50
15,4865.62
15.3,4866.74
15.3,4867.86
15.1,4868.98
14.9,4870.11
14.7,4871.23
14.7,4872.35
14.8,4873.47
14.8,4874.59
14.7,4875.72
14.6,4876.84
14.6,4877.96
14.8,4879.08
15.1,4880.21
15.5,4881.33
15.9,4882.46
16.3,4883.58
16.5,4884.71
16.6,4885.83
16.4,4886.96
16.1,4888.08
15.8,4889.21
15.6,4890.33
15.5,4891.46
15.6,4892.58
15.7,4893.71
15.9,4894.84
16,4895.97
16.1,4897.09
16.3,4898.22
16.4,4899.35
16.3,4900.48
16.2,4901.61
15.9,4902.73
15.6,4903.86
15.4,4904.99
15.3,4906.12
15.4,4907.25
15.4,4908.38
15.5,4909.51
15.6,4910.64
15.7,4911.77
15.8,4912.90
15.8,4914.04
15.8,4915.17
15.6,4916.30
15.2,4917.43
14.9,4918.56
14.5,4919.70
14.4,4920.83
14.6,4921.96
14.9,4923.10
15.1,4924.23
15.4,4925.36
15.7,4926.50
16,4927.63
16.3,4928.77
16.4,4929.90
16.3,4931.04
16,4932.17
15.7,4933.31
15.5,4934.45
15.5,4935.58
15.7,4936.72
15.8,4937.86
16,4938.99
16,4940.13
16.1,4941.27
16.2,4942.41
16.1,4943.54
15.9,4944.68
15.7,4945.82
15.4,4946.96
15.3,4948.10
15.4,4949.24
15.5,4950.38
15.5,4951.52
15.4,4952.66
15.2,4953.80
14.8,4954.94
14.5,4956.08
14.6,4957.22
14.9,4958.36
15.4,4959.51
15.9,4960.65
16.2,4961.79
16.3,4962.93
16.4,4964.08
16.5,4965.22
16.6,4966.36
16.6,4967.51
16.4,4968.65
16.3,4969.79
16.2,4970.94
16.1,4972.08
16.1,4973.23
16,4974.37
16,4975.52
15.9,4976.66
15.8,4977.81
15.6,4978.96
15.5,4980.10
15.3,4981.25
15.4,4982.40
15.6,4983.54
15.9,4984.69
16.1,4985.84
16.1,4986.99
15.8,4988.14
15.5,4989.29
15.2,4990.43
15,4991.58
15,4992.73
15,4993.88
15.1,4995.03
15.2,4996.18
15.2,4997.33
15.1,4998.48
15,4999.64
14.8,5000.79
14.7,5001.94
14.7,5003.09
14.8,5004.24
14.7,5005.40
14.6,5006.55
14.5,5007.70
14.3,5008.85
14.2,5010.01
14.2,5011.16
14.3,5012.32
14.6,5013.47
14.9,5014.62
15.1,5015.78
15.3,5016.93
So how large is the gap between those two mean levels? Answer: 1.29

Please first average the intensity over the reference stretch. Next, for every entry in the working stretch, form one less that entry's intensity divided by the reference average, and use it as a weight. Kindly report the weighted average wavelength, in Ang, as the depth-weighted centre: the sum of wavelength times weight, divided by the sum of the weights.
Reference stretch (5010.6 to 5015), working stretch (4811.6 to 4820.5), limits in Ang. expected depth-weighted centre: 4816.1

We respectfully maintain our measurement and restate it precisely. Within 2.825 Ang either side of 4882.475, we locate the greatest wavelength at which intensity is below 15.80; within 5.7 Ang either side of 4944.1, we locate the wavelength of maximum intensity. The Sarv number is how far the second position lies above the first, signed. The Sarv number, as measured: 61.1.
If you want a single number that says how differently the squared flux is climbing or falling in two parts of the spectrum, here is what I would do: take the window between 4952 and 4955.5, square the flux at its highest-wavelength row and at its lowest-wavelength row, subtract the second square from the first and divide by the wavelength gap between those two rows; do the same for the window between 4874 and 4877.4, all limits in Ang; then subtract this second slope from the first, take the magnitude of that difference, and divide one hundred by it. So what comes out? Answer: 19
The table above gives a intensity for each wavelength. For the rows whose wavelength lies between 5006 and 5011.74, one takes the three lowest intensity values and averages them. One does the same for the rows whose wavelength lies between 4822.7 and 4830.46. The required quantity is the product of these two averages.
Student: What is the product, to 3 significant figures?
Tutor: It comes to 230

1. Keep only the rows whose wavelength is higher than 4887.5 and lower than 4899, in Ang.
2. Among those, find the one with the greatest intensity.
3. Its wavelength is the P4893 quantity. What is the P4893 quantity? 4898.22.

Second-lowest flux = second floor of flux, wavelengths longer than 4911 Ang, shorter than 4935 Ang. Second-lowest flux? 14.5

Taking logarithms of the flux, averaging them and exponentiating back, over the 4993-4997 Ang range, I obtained 15.1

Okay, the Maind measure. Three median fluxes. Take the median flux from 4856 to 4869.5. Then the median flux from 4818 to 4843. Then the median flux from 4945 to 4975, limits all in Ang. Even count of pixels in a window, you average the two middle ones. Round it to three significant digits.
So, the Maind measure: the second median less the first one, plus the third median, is 17.4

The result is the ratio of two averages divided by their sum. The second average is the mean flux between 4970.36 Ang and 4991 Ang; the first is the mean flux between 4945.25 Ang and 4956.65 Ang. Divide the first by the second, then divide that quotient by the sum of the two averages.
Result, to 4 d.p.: 0.0312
